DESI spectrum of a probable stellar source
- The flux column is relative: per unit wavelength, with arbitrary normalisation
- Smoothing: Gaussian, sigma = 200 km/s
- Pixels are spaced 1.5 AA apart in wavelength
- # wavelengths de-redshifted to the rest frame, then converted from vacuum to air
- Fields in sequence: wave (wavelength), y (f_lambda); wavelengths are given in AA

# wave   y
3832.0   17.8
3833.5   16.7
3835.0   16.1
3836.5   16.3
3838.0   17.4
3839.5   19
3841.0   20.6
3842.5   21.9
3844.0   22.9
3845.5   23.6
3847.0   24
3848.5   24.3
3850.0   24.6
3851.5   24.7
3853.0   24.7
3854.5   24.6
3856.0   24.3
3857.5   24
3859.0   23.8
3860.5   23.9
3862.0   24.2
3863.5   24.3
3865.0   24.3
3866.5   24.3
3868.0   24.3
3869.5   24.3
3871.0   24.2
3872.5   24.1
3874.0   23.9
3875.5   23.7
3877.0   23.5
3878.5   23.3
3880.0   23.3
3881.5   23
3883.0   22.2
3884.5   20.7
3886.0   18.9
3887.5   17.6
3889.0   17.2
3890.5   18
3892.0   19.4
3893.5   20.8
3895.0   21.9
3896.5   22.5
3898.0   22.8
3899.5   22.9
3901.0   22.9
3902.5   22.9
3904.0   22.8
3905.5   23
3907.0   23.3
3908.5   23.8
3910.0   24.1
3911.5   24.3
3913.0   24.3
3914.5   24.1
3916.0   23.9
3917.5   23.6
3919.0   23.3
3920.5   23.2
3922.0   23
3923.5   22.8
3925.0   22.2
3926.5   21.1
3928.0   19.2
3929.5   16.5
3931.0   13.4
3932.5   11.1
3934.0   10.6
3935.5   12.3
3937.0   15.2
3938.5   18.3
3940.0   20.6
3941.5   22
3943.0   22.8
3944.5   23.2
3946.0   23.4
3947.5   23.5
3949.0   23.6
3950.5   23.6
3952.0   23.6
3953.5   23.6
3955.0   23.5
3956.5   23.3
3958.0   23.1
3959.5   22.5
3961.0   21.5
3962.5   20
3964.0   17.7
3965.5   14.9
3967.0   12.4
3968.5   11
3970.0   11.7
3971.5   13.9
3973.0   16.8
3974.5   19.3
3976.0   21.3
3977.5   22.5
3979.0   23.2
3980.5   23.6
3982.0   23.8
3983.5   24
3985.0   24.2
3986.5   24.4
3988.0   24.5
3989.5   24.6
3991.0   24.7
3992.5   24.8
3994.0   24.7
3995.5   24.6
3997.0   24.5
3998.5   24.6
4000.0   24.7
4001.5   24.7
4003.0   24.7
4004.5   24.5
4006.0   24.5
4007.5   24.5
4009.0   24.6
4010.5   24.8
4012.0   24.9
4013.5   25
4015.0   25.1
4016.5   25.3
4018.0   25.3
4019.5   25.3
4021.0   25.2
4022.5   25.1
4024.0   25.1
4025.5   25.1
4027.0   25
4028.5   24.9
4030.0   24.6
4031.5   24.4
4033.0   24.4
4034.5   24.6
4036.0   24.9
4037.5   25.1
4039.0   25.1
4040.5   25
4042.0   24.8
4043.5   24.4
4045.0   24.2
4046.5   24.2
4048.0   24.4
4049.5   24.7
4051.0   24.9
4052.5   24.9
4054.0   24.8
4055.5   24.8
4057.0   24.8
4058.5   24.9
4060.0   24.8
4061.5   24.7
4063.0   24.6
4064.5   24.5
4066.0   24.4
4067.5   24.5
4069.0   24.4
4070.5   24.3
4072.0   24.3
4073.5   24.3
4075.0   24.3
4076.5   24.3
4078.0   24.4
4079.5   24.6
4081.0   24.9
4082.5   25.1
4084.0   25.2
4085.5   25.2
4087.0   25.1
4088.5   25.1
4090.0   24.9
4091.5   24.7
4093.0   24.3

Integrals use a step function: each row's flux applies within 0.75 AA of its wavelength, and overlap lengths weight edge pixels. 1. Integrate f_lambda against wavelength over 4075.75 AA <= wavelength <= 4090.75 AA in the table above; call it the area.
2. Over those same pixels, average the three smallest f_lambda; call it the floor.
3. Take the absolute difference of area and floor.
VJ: 349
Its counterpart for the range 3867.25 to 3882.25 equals 333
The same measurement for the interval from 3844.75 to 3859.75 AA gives 340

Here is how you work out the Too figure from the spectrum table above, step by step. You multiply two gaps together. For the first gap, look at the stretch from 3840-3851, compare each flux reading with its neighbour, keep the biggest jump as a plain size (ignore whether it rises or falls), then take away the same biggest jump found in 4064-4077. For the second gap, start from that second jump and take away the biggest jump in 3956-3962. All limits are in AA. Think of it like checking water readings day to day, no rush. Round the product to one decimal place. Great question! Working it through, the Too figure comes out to -1.1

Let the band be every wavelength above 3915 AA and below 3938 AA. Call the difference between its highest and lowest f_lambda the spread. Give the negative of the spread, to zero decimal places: -13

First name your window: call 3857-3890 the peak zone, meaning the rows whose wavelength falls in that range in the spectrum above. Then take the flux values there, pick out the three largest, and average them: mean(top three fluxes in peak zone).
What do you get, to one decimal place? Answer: 24.3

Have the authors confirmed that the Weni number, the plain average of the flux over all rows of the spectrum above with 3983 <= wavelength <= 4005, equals 25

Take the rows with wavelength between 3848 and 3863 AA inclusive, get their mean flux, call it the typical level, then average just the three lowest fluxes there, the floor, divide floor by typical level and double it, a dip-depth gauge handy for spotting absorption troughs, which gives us 1.97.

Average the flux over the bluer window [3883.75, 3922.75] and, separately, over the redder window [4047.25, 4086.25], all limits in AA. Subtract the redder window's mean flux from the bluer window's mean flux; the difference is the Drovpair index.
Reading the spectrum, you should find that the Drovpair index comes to -2.5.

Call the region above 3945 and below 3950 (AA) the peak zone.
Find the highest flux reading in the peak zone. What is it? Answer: 23.6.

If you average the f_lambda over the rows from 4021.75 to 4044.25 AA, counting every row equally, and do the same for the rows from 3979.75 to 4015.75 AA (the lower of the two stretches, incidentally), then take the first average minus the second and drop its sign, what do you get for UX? 0.29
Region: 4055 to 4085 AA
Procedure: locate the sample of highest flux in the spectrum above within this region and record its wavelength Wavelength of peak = 4084.0 AA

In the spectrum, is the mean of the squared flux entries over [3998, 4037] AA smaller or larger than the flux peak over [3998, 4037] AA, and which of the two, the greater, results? 617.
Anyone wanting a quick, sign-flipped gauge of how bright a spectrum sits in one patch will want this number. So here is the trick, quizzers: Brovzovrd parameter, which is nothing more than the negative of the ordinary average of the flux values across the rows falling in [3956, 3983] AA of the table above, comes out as -19.0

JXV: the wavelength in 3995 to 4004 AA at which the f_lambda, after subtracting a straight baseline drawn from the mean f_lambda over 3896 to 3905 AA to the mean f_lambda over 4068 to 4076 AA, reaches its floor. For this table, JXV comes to 3997.0 AA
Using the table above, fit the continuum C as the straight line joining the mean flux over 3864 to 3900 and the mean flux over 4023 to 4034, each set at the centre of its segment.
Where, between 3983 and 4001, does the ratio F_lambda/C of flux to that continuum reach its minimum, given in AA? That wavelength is 3983.5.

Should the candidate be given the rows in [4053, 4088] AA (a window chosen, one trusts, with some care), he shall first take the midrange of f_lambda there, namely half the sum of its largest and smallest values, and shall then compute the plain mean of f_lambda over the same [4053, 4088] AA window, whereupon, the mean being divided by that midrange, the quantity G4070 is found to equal 1.00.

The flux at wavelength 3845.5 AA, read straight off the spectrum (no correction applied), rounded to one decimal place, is 23.6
